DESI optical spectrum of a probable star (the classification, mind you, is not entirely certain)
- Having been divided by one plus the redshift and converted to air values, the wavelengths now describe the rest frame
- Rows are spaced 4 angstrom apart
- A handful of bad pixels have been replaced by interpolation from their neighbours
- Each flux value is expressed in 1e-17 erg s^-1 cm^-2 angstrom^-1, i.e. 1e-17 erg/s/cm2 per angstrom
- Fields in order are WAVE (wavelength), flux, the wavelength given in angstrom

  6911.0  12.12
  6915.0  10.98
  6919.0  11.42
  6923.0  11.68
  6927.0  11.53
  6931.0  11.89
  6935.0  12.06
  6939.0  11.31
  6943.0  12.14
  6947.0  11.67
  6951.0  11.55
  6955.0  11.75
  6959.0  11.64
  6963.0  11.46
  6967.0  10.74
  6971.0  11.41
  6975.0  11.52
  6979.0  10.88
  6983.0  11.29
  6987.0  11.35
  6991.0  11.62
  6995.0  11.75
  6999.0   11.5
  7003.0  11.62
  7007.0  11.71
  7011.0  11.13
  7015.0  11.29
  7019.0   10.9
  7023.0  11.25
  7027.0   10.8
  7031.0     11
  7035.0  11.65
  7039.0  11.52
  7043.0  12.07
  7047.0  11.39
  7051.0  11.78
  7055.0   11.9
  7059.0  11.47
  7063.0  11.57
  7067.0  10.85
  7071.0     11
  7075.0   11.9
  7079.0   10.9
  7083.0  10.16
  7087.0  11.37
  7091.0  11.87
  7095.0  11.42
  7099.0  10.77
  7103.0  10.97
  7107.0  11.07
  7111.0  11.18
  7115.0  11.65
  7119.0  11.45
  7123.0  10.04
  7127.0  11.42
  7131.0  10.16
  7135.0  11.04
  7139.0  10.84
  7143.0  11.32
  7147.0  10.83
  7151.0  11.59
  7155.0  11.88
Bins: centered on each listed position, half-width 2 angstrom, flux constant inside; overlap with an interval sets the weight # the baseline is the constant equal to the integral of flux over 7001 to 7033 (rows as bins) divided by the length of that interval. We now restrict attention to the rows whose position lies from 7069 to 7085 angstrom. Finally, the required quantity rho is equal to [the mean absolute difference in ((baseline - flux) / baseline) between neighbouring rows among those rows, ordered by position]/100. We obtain 0.0008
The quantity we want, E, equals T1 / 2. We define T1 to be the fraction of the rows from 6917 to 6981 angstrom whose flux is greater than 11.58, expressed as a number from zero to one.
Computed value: 0.22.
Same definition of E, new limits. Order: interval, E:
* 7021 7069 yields 0.17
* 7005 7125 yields 0.13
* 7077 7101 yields 0.08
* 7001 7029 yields 0.14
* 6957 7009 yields 0.19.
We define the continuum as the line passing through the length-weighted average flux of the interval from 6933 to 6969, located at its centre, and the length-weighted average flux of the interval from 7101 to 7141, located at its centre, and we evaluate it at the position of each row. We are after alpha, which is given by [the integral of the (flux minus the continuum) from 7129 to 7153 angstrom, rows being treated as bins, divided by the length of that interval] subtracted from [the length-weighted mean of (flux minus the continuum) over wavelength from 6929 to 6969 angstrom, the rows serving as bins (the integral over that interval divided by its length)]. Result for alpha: -0.03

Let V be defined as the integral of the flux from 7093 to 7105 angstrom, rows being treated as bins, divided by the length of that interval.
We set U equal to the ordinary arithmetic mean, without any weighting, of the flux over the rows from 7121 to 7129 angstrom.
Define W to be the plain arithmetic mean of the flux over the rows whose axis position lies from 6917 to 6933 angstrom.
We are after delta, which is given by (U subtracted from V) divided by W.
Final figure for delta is 0.028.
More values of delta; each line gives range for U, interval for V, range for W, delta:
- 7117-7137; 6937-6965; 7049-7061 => 0.070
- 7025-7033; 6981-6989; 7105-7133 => 0.038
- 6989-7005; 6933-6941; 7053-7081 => 0.005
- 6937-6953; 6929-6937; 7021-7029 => 0.028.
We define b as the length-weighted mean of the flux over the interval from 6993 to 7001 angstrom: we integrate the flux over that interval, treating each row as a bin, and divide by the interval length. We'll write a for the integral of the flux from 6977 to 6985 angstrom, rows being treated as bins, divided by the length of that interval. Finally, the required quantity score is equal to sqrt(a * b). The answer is 11.4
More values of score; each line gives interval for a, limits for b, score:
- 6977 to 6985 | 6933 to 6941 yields 11.4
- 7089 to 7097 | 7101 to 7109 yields 11.3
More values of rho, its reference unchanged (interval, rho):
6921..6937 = 0.0002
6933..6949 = 0.0006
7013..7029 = 0.0004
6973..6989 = 0.0003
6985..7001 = 0.0002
